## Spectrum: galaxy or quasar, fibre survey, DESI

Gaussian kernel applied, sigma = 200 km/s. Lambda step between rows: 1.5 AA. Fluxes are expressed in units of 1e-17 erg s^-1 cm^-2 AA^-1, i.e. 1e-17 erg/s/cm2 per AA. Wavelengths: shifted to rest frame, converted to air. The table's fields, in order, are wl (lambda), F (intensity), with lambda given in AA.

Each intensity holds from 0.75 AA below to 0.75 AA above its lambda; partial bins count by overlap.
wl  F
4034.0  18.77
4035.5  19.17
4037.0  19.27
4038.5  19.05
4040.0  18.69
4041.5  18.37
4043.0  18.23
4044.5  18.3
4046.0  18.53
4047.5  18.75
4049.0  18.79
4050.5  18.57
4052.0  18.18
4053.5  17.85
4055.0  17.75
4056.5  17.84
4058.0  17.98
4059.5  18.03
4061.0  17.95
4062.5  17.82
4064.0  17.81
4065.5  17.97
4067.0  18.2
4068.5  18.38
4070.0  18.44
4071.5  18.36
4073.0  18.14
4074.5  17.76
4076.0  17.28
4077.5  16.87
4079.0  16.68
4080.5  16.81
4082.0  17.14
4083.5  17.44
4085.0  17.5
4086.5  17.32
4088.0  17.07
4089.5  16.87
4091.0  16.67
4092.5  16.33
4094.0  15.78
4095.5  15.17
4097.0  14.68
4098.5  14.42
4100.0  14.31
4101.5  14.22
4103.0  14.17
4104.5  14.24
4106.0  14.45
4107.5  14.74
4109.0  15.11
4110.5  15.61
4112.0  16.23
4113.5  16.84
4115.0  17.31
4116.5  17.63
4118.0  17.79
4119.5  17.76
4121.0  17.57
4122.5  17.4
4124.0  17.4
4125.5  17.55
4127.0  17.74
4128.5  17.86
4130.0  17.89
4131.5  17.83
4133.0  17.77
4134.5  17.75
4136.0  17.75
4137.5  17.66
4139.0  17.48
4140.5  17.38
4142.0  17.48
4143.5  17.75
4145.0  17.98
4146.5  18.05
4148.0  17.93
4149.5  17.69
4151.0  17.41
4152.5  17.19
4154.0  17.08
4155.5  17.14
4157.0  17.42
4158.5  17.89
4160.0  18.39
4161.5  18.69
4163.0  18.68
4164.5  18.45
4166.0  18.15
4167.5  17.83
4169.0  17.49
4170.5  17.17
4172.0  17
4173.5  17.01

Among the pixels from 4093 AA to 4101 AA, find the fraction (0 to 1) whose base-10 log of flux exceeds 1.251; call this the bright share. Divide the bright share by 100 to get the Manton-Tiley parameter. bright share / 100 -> 0.0000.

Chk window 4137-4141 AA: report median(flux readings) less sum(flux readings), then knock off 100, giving -135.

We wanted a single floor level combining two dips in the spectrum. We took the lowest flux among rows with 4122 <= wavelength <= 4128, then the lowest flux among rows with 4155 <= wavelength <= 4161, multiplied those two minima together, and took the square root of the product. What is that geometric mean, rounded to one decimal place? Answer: 17.3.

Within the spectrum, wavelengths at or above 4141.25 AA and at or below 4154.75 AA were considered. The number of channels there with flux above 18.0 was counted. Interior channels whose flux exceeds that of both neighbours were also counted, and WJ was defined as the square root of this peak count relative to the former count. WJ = 1.0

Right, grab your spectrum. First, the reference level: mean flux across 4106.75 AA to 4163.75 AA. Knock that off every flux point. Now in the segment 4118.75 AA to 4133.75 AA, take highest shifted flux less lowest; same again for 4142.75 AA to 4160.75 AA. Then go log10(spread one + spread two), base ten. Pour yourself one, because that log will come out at 0.26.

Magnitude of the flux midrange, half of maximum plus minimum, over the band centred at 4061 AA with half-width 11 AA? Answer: -3.15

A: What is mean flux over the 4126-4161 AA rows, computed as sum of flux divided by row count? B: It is 17.7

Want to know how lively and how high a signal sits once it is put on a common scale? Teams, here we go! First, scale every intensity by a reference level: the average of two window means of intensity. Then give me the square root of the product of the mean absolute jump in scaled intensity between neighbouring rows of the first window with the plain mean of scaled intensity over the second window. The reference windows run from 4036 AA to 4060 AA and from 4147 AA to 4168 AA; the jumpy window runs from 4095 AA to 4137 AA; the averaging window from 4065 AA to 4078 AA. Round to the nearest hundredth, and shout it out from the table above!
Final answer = 0.11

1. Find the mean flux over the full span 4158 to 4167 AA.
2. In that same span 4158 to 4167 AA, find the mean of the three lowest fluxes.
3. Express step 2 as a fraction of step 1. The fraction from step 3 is 0.987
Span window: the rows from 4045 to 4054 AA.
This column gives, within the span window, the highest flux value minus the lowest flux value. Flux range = 0.94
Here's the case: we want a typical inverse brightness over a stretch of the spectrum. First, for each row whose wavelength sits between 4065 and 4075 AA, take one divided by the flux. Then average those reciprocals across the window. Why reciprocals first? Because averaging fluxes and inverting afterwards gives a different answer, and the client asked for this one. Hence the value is 0.055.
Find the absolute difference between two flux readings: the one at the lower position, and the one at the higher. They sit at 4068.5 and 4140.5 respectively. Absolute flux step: 1.0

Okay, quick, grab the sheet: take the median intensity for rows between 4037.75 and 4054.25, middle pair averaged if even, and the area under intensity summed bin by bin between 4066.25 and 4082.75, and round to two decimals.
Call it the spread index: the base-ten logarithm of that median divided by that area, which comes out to -1.20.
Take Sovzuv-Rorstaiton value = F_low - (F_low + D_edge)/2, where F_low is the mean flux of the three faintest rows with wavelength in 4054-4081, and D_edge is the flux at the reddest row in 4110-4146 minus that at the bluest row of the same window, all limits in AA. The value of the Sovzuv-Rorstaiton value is 7.2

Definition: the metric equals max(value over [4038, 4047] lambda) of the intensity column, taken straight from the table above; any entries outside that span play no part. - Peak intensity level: 19.05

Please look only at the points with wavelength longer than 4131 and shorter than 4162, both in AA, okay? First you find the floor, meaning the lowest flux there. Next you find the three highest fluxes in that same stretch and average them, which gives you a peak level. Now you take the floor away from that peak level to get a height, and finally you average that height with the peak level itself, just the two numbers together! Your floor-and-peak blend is 9.8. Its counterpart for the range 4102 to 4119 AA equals 10.5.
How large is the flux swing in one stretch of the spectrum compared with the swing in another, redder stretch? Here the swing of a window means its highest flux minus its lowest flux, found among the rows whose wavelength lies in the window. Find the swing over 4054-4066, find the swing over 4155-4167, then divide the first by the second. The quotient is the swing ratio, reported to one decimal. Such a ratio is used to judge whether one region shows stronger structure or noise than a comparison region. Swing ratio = 0.2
